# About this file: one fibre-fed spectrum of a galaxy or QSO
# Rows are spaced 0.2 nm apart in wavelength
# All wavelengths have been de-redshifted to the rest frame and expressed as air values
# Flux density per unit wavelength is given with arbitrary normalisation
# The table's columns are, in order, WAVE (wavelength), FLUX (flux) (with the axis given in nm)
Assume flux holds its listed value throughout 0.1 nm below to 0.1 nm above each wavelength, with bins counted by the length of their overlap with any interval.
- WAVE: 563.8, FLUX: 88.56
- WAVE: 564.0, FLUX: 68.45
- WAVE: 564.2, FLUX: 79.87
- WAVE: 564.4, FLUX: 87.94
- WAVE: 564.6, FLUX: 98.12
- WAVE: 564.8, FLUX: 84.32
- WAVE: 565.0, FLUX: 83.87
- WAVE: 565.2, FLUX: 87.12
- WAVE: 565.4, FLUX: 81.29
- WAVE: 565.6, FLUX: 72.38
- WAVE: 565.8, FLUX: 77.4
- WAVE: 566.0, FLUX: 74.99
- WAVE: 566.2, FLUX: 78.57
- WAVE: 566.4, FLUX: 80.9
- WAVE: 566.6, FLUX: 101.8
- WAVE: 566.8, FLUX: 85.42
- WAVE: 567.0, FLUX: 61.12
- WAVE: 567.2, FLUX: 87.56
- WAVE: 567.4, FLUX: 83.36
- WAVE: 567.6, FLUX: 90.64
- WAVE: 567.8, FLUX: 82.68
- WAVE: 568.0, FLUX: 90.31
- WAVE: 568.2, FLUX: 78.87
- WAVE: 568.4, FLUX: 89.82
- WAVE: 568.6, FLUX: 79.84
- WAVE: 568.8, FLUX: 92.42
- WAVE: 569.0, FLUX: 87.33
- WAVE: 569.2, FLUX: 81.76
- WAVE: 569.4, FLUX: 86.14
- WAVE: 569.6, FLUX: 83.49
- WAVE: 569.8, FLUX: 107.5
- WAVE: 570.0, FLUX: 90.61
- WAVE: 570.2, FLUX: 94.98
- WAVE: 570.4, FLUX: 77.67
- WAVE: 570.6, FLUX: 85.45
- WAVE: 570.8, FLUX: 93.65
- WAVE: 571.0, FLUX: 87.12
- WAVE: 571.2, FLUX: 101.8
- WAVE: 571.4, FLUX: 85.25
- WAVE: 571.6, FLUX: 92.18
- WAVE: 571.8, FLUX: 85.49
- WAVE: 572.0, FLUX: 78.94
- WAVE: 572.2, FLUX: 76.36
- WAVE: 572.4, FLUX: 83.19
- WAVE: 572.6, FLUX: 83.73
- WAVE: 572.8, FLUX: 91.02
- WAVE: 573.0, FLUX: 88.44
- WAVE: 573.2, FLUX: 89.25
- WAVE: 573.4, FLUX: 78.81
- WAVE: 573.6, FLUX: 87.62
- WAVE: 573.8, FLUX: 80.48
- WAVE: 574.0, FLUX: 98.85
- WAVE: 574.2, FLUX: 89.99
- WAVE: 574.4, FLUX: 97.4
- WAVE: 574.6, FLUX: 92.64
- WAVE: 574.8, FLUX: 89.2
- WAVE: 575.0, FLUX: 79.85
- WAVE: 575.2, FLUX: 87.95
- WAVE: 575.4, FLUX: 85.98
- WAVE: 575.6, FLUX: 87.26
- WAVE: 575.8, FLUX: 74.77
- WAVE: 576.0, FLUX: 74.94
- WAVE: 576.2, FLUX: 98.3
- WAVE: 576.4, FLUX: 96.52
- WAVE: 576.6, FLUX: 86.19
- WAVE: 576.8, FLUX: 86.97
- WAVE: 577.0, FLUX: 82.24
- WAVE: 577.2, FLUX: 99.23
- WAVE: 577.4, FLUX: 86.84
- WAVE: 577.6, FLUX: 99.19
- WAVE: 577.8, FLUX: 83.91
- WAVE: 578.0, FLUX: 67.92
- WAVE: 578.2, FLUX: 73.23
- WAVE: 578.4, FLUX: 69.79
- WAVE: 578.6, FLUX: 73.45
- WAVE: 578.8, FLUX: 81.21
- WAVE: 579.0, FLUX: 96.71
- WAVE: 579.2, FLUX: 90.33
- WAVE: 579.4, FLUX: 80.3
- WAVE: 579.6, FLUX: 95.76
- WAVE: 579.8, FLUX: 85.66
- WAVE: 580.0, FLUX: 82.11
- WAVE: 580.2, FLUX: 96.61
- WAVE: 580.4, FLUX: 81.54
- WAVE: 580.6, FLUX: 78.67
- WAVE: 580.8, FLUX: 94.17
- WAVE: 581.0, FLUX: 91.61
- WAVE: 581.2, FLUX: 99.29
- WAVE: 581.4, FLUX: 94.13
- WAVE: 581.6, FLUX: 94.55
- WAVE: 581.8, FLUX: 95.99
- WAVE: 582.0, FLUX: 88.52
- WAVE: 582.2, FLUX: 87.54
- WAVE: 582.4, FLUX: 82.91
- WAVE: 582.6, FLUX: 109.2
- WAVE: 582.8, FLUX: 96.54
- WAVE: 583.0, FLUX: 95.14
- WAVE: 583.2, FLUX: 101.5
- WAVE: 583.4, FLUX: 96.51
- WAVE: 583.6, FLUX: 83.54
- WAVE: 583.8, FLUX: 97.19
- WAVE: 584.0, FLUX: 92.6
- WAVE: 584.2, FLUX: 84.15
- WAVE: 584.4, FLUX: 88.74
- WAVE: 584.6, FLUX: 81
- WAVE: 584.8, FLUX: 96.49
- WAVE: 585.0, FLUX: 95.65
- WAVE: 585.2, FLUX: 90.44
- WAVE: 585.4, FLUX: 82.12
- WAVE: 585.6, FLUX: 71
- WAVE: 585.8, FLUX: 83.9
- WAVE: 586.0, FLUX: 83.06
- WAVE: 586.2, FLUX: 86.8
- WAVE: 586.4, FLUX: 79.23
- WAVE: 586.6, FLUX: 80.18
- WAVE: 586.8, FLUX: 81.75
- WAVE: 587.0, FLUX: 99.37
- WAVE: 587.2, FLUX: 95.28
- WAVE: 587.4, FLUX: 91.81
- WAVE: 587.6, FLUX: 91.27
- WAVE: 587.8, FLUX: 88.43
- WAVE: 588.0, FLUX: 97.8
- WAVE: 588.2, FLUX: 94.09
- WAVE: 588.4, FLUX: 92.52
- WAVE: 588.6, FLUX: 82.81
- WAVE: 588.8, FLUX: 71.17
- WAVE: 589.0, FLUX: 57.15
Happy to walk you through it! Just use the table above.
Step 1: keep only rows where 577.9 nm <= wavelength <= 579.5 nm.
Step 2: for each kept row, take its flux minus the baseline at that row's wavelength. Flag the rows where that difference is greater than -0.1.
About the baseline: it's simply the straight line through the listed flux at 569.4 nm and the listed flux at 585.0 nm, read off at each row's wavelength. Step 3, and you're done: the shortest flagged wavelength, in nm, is 579.0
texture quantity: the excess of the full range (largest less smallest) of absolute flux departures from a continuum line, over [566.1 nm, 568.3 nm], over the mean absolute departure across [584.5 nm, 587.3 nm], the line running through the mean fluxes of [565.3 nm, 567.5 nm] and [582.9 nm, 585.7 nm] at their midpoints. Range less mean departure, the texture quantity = 13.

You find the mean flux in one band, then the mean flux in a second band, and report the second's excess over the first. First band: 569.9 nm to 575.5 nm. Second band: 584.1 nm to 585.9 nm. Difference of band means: -2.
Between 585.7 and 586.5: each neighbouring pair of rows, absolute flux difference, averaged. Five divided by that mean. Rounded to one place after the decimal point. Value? 1.2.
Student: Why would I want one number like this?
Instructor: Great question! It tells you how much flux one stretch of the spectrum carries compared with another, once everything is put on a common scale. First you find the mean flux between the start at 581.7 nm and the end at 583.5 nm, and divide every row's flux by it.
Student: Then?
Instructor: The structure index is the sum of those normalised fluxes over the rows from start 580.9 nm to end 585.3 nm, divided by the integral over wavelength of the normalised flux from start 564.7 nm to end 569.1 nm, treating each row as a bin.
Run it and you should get 5.58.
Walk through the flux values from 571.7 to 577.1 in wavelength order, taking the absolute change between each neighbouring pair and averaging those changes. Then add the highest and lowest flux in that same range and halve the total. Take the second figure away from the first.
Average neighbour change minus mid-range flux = -80.2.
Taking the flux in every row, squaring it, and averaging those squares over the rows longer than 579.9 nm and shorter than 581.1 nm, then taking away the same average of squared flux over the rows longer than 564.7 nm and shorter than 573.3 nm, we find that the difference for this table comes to 323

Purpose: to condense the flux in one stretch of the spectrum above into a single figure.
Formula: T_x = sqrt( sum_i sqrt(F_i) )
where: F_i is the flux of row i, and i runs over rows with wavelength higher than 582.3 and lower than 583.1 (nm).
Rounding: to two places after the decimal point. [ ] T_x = 6.26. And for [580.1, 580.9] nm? 6.12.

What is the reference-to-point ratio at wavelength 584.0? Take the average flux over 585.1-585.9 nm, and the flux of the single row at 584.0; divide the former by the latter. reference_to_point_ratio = 0.88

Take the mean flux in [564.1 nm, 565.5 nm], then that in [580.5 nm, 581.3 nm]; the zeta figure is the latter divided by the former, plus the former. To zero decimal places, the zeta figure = 87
